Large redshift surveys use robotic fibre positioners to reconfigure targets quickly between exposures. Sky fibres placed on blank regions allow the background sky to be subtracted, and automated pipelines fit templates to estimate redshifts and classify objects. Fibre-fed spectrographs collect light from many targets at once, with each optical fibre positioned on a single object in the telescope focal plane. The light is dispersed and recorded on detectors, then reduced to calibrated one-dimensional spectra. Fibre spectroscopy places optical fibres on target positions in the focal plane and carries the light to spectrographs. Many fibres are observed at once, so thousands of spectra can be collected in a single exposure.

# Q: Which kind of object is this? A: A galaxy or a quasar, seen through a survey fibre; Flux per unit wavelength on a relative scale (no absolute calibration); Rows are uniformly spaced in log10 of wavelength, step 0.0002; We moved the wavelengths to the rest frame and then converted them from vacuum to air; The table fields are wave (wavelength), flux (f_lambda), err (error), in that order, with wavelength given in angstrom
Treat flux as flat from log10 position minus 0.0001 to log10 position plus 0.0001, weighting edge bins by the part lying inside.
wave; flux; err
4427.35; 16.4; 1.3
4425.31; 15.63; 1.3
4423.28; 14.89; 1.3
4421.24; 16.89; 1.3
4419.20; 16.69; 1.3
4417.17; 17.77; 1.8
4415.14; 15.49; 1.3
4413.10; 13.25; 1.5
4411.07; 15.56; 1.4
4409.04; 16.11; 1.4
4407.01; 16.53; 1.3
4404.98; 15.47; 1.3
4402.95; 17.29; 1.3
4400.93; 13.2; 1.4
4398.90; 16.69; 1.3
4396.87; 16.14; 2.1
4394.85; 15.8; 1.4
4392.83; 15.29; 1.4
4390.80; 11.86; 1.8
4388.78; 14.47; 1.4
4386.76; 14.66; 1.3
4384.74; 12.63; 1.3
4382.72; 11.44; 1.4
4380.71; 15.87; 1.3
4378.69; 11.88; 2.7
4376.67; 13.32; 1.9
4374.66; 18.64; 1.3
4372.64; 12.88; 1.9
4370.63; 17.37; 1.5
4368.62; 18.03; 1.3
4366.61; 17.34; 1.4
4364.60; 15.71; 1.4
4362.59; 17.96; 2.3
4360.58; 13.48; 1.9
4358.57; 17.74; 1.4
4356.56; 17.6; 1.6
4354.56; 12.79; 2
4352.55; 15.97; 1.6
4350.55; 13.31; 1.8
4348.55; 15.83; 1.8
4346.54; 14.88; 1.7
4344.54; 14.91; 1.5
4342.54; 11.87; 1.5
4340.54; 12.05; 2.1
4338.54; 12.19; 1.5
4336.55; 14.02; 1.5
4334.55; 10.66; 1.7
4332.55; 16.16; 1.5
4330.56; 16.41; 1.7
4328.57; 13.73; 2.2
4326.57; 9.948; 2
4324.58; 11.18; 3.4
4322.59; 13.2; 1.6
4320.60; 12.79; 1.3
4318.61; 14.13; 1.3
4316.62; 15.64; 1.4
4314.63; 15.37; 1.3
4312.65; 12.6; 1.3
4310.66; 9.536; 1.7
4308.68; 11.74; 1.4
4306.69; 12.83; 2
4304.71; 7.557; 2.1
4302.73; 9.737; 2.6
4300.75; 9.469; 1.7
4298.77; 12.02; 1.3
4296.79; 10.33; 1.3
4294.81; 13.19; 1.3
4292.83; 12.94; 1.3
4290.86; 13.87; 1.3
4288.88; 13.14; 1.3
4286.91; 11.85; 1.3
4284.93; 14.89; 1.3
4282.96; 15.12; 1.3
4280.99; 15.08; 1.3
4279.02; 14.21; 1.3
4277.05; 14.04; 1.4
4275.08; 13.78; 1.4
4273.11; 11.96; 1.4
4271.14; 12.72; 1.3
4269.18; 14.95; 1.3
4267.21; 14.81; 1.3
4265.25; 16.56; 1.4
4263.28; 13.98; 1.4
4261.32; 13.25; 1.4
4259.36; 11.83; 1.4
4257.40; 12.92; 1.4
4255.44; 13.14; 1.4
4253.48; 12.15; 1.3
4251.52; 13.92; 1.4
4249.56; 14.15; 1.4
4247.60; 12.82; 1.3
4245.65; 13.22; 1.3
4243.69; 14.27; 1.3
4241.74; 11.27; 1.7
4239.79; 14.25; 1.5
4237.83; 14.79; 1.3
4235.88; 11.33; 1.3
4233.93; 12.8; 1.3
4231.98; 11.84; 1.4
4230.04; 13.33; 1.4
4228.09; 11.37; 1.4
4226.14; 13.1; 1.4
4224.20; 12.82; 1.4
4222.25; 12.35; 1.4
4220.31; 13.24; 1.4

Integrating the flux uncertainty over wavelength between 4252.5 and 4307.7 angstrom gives 80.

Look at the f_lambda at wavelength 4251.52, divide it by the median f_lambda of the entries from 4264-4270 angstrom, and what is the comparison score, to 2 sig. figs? 0.93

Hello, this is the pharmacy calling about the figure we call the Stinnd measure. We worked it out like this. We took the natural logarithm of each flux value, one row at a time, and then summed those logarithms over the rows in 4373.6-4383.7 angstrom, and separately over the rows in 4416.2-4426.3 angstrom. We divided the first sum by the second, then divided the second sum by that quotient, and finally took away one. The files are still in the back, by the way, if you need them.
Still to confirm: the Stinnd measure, 13.8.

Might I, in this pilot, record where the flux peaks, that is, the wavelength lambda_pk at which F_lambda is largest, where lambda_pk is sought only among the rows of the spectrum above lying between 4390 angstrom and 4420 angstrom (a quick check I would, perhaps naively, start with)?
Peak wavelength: 4417.17 angstrom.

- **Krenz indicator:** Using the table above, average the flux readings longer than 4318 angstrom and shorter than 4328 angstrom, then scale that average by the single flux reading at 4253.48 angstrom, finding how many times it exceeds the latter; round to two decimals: 1.01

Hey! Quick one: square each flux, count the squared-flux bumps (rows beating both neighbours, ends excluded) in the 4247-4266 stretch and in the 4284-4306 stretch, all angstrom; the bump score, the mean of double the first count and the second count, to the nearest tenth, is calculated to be 4.0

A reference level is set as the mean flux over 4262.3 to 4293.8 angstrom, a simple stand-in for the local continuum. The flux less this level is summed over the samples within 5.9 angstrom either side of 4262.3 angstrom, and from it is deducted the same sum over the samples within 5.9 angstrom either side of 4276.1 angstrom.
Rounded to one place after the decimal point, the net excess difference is 1.6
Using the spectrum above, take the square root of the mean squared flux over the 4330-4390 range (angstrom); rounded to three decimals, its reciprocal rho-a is 0.067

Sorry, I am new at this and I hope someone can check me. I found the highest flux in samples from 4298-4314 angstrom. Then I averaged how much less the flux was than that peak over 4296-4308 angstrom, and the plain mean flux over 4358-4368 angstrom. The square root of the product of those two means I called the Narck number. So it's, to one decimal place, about 6.4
